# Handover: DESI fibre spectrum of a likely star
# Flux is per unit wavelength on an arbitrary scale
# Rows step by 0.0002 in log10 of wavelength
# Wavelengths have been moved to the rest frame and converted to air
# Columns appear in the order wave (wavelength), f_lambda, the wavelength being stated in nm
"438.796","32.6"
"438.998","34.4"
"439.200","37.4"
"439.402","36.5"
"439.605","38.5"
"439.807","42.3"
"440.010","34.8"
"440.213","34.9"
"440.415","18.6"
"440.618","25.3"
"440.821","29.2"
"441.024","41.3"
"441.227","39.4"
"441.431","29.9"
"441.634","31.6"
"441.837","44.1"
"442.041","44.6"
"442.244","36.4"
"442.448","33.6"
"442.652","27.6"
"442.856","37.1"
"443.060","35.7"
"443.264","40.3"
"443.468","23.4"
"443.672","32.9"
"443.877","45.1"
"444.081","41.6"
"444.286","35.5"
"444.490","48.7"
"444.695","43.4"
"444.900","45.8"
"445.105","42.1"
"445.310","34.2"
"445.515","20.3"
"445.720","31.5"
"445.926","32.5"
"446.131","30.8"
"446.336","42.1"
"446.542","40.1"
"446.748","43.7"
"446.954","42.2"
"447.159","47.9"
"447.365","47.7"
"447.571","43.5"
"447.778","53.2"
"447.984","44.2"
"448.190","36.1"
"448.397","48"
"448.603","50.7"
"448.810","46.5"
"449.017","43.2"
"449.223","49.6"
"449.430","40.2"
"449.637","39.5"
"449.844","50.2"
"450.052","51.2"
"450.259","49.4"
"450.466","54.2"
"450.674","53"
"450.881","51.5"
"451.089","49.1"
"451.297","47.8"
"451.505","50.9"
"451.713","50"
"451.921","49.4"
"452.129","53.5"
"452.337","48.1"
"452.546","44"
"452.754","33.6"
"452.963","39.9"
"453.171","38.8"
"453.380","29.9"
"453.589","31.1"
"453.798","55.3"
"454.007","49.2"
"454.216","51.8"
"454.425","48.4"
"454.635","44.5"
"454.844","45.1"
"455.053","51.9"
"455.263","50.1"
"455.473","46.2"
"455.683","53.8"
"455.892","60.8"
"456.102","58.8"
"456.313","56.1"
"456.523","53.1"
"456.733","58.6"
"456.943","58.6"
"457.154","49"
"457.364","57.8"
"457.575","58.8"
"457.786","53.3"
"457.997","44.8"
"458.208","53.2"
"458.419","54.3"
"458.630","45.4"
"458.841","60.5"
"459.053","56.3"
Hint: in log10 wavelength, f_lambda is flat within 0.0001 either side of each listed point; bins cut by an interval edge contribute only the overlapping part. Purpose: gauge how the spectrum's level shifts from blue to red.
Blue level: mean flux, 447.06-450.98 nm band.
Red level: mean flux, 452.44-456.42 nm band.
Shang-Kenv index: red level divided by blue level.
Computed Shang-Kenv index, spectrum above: 0.99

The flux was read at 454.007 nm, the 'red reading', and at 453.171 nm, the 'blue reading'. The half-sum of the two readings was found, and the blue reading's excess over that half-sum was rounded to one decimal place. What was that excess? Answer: -5.2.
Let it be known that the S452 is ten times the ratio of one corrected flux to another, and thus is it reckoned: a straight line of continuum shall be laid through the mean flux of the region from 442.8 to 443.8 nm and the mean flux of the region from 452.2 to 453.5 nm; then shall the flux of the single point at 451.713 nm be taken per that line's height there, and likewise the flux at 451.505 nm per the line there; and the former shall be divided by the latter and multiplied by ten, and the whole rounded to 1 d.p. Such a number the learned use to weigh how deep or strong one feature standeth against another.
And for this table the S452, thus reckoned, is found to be 9.8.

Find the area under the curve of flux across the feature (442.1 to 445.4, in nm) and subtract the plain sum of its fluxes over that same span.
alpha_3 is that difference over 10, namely -48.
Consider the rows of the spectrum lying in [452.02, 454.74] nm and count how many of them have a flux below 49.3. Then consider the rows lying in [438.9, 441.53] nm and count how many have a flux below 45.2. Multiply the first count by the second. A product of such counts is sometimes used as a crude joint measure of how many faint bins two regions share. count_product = 130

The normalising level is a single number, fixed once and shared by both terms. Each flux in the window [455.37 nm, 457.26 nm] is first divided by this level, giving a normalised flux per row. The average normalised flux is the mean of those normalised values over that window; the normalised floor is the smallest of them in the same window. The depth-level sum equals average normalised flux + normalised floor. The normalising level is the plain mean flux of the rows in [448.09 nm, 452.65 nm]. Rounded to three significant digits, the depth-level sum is 2.11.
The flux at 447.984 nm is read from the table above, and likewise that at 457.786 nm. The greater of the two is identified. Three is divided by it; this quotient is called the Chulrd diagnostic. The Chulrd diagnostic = 0.0563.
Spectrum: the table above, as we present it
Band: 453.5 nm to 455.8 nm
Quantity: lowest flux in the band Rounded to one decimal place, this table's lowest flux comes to 31.1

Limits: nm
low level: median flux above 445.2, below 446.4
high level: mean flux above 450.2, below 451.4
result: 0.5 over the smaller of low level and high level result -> 0.0156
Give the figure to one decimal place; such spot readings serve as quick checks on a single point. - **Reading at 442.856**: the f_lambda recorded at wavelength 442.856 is 37.1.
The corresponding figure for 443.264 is 40.3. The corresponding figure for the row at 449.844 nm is 50.2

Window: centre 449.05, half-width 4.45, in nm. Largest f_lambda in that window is 54.2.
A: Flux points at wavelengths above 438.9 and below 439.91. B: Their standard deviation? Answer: 3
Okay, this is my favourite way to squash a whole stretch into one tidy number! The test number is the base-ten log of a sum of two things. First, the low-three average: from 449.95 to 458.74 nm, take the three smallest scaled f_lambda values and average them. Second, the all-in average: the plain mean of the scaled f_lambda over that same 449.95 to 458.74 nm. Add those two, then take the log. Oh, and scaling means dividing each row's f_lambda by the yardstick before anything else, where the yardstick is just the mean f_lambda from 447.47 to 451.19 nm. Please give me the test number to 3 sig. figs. 0.234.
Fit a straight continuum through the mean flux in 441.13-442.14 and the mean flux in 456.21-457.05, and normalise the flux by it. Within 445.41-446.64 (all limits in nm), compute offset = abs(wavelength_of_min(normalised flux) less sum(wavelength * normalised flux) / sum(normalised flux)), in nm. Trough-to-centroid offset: 0.58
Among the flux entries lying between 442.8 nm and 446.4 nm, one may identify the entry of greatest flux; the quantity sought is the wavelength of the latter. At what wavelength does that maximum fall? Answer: 444.490 nm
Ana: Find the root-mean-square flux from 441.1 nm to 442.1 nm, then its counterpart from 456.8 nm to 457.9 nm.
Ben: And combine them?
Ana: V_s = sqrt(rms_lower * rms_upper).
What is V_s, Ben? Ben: 46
